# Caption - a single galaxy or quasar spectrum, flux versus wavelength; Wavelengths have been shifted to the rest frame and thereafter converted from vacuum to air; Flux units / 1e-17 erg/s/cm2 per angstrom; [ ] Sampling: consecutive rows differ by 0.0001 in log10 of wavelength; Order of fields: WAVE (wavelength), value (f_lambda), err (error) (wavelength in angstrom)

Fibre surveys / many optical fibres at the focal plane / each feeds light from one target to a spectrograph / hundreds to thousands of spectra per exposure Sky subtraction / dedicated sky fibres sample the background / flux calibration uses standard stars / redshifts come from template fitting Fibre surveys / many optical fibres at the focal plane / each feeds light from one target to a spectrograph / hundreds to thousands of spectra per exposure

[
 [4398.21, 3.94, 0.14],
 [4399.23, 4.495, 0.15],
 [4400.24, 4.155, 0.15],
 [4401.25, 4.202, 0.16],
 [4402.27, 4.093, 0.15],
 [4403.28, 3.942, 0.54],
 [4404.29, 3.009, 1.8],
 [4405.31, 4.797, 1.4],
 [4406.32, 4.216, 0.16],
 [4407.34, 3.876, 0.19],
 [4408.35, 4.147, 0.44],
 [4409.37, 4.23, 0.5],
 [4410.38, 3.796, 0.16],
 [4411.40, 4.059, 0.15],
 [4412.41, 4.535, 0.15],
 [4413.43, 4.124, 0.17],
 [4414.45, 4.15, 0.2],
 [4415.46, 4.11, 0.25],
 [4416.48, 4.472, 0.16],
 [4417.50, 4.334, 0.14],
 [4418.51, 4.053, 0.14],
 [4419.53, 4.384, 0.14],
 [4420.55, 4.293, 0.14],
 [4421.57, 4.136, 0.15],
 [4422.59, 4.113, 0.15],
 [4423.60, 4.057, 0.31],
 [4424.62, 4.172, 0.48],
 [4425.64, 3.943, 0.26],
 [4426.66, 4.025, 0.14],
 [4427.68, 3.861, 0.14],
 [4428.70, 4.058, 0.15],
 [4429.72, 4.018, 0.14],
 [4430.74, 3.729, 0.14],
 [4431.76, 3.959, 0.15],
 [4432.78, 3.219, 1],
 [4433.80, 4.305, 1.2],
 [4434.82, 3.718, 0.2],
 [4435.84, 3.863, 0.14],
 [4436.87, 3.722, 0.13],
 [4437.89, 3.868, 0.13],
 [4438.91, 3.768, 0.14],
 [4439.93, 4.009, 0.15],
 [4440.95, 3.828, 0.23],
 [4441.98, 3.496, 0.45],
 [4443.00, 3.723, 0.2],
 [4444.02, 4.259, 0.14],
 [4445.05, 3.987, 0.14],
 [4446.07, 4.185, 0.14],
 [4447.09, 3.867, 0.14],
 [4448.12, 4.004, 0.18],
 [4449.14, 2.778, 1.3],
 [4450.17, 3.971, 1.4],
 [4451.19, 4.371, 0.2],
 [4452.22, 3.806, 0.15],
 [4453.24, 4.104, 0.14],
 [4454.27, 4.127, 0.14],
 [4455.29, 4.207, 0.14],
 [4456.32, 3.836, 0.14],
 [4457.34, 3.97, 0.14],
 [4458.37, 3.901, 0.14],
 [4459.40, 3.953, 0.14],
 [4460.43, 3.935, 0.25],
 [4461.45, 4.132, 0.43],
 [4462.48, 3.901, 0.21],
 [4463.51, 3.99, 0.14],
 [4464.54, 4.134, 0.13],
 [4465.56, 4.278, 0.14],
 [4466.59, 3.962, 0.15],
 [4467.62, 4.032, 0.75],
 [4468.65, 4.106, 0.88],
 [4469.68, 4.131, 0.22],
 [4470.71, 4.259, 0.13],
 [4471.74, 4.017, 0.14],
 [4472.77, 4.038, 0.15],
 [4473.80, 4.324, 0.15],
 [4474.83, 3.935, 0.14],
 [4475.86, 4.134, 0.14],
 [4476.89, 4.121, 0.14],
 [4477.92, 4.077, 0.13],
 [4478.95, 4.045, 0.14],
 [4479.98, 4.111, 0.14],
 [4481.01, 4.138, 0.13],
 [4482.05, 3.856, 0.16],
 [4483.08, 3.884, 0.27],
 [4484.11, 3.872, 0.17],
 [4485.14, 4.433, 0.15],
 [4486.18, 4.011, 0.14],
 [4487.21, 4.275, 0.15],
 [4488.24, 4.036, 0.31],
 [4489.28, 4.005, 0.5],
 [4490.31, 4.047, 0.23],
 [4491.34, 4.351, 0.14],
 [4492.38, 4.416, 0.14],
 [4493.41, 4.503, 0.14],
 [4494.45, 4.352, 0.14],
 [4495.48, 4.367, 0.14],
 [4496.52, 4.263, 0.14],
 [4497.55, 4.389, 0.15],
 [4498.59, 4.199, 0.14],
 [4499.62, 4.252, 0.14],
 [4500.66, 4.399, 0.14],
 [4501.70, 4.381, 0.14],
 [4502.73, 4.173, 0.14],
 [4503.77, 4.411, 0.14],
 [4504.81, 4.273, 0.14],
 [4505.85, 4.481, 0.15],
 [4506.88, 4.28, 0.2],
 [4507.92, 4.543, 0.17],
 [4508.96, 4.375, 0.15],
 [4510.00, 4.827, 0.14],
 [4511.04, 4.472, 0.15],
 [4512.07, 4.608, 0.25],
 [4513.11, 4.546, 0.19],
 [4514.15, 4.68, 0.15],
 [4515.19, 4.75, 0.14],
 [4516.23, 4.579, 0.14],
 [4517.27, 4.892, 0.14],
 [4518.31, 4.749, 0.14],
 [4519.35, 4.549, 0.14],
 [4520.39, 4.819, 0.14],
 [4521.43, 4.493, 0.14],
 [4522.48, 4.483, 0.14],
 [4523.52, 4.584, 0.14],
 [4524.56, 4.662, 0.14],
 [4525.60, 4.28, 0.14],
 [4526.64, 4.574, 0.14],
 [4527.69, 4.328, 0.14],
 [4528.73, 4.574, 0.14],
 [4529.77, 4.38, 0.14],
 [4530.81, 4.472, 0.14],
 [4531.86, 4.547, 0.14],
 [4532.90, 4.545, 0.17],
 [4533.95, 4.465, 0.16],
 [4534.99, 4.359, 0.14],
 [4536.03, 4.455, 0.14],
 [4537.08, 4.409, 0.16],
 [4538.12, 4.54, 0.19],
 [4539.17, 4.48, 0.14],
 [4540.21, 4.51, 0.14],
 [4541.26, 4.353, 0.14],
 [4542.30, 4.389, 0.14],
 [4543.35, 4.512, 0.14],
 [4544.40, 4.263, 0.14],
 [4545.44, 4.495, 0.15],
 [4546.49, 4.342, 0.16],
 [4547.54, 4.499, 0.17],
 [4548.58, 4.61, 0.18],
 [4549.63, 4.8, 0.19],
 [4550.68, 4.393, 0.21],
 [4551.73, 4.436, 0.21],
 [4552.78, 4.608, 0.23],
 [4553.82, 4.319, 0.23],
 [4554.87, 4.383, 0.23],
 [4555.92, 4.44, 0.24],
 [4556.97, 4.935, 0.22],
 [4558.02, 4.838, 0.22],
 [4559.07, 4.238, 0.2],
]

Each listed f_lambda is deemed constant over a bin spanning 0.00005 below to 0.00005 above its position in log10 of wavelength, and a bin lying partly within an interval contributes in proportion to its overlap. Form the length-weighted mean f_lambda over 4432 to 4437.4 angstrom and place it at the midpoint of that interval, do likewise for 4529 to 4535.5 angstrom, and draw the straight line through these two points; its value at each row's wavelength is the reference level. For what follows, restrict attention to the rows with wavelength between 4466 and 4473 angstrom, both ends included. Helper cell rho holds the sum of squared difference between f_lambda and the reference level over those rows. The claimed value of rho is 0.075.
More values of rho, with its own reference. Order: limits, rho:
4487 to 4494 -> 0.252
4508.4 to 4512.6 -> 0.380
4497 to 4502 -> 0.072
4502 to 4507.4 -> 0.069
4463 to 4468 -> 0.106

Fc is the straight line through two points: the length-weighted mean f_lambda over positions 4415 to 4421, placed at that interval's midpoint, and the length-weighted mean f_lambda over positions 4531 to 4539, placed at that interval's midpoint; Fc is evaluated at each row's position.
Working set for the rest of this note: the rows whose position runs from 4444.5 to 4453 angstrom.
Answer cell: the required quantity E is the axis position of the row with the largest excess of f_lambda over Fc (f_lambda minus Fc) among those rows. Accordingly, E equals 4451.19 angstrom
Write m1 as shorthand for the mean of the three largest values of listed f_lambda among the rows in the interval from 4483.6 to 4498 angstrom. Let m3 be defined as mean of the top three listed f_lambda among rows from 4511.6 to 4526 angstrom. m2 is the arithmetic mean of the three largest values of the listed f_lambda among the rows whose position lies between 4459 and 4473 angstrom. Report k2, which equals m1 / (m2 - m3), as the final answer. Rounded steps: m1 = 4.45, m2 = 4.22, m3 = 4.8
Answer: -7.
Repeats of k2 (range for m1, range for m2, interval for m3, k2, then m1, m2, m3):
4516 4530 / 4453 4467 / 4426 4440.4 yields 63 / 4.82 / 4.21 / 4.1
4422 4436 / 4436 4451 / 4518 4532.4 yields -7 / 4.20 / 4.15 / 4.7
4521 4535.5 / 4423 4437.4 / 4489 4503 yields -18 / 4.61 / 4.18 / 4.4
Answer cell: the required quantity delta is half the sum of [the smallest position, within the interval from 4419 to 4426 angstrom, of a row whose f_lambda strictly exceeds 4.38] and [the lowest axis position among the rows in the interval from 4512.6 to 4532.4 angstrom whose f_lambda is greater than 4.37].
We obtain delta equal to 4466.3 angstrom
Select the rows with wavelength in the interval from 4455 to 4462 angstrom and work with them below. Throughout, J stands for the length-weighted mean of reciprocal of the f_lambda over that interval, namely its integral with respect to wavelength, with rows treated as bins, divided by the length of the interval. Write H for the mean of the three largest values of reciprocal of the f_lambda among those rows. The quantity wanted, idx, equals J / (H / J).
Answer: 0.245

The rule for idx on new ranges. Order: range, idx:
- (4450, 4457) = 0.236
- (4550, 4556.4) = 0.222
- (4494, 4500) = 0.229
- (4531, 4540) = 0.220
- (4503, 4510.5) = 0.218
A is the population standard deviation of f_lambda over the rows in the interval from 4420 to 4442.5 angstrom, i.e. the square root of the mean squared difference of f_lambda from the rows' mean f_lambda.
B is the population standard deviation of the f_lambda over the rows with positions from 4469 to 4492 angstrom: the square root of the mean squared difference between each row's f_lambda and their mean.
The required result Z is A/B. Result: 1.62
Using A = 0.246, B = 0.152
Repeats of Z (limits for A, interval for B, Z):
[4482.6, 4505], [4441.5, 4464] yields 0.58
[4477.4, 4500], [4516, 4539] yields 1.30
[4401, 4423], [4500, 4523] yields 1.75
